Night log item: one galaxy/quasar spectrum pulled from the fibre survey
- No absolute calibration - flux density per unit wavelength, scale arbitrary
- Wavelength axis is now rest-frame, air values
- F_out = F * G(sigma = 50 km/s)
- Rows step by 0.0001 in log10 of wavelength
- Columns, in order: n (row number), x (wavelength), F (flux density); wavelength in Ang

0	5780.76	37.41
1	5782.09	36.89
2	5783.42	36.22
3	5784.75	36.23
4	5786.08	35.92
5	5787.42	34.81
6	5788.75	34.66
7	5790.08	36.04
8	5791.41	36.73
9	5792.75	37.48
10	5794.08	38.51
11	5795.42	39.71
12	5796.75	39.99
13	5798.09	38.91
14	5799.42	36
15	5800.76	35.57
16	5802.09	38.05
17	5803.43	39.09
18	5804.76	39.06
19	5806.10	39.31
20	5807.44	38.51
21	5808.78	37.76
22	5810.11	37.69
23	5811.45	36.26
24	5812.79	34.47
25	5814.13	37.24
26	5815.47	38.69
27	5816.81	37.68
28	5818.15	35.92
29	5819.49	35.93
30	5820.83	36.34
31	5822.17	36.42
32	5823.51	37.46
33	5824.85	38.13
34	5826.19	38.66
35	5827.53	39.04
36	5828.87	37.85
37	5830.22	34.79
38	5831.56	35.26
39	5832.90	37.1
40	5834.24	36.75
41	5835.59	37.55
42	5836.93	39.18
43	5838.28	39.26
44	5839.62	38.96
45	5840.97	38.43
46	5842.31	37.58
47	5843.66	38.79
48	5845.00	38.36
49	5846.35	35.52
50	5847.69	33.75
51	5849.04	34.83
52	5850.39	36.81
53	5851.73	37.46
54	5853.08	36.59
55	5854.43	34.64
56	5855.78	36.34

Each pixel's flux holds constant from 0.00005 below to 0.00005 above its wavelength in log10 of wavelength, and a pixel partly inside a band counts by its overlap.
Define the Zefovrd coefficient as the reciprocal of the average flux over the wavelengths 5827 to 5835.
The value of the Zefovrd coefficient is 0.0272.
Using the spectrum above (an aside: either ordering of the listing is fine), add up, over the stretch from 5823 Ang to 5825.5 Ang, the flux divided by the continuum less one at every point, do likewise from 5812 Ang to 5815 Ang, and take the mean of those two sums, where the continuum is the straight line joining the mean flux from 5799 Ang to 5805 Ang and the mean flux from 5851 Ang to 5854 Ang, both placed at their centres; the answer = -0.03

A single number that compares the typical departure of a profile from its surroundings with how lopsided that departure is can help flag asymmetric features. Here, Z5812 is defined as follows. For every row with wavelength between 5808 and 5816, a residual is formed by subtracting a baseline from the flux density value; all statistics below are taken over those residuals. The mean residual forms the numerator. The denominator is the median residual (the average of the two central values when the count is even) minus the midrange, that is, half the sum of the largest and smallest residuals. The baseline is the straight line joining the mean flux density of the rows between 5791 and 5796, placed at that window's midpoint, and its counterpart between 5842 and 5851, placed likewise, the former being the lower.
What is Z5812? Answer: -0.6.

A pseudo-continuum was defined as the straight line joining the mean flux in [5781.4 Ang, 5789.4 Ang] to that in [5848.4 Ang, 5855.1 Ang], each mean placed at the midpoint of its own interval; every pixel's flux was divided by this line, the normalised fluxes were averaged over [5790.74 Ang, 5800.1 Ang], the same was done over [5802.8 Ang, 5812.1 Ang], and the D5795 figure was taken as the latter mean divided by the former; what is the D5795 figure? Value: 1.00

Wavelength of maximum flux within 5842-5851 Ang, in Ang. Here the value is 5843.66 Ang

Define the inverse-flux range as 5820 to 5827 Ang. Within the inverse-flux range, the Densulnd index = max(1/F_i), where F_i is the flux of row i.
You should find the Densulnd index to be 0.0275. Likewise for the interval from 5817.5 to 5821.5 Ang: 0.0278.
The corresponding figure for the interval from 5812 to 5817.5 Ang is 0.0290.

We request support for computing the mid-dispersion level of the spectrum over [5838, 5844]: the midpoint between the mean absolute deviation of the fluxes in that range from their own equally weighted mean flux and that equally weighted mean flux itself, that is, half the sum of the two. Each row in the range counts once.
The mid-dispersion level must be 19.5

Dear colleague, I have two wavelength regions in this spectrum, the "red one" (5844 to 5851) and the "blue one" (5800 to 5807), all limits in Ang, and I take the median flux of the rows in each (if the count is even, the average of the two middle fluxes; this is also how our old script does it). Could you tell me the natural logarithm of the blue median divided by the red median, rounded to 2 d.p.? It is 0.10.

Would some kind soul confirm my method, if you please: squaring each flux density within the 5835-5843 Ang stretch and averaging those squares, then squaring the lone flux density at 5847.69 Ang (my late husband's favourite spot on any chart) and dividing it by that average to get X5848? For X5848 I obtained 0.77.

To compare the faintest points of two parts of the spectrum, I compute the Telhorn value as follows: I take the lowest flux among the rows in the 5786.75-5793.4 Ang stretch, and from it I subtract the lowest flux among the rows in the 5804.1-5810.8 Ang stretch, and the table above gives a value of -3.0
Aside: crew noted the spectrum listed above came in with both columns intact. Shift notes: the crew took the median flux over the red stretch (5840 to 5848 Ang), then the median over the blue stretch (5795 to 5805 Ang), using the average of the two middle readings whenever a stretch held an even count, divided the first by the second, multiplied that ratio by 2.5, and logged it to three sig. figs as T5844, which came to 2.43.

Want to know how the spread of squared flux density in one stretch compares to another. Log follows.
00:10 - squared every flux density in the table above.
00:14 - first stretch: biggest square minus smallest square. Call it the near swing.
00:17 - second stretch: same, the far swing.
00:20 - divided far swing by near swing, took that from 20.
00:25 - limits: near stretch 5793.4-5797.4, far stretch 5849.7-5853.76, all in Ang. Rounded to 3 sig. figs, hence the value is 19.4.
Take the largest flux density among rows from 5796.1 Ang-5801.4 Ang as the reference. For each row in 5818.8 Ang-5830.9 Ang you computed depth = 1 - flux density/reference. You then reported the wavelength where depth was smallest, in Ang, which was 5827.53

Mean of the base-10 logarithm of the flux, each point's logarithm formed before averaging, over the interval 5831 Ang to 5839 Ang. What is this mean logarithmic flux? 1.57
